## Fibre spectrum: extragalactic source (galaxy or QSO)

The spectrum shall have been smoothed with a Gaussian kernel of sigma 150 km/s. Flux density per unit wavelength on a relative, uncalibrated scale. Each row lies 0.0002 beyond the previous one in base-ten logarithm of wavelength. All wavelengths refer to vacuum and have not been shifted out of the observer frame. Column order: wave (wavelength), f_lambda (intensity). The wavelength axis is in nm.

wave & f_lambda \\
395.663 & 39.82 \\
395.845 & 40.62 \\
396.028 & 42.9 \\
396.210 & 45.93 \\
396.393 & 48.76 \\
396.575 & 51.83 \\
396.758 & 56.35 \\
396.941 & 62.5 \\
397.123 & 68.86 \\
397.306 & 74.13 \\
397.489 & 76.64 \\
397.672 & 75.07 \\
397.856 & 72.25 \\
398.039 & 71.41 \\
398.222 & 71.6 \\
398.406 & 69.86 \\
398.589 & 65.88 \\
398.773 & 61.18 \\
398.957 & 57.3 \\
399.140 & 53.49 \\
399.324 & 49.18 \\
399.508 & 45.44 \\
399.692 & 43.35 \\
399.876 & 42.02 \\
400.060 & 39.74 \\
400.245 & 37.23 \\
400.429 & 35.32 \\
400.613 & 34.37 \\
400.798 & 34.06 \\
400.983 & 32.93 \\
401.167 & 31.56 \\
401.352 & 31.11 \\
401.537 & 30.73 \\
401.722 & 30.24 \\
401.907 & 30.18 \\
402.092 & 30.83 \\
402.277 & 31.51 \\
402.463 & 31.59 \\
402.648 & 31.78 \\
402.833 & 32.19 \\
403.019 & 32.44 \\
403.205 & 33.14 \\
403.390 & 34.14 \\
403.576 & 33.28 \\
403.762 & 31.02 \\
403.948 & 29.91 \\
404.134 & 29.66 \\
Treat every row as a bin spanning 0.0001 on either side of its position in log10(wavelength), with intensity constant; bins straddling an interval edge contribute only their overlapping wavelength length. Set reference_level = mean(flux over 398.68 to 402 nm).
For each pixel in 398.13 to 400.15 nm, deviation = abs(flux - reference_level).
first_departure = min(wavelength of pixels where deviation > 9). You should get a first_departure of 398.222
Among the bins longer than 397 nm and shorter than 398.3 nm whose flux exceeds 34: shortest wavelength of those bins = 397.123 nm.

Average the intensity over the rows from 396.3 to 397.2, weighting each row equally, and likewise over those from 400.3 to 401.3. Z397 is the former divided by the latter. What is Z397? 1.7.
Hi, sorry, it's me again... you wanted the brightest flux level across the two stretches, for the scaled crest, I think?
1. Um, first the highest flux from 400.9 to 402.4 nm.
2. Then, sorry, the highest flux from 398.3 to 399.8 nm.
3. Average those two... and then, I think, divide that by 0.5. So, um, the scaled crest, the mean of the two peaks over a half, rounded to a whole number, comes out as 103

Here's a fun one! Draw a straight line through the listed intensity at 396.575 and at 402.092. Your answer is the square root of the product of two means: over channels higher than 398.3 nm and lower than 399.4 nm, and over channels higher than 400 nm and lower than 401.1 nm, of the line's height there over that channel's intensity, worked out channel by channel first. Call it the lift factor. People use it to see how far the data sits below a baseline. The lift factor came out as 0.87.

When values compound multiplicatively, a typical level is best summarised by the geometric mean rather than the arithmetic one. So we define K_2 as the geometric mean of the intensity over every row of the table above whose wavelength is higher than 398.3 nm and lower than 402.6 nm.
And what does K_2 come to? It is 40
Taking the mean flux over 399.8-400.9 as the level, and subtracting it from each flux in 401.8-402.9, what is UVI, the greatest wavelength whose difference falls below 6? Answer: 402.833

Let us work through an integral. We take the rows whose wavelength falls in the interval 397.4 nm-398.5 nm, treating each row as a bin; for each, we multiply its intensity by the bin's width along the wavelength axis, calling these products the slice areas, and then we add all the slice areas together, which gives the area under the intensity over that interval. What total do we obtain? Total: 80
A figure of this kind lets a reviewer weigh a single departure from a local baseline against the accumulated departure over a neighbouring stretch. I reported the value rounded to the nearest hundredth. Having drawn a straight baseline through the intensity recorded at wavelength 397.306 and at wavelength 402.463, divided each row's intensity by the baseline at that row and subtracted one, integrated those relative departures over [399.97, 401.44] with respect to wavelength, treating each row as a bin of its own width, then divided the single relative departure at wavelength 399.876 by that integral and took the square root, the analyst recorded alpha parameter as 0.75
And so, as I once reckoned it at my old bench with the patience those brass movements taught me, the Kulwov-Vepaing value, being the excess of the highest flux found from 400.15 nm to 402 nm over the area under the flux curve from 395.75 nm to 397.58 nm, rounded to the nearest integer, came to -67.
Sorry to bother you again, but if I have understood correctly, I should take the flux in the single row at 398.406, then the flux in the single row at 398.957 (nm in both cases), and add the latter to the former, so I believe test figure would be 127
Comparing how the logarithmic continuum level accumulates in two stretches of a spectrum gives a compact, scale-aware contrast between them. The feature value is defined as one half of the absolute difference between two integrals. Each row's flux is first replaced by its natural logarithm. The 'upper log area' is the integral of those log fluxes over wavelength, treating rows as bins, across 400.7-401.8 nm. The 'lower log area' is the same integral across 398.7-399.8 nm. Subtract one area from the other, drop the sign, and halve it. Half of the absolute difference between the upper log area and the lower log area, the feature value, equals 0.3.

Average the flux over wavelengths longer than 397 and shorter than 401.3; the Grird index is 54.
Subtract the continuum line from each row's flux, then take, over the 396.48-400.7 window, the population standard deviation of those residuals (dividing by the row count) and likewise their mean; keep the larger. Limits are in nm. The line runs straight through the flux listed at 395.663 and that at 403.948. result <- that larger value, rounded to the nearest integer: 21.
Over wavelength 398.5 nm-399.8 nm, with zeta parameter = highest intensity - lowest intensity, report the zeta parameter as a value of 23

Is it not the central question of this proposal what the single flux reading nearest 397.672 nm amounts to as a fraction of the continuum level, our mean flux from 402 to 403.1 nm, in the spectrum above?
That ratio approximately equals 2.37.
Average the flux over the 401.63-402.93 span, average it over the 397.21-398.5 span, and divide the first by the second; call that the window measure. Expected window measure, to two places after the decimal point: 0.43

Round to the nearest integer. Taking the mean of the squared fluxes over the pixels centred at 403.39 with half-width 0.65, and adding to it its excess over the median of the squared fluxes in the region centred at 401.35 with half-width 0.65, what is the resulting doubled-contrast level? 1123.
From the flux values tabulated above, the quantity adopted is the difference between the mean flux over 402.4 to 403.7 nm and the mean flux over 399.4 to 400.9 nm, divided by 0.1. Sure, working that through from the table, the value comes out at -63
